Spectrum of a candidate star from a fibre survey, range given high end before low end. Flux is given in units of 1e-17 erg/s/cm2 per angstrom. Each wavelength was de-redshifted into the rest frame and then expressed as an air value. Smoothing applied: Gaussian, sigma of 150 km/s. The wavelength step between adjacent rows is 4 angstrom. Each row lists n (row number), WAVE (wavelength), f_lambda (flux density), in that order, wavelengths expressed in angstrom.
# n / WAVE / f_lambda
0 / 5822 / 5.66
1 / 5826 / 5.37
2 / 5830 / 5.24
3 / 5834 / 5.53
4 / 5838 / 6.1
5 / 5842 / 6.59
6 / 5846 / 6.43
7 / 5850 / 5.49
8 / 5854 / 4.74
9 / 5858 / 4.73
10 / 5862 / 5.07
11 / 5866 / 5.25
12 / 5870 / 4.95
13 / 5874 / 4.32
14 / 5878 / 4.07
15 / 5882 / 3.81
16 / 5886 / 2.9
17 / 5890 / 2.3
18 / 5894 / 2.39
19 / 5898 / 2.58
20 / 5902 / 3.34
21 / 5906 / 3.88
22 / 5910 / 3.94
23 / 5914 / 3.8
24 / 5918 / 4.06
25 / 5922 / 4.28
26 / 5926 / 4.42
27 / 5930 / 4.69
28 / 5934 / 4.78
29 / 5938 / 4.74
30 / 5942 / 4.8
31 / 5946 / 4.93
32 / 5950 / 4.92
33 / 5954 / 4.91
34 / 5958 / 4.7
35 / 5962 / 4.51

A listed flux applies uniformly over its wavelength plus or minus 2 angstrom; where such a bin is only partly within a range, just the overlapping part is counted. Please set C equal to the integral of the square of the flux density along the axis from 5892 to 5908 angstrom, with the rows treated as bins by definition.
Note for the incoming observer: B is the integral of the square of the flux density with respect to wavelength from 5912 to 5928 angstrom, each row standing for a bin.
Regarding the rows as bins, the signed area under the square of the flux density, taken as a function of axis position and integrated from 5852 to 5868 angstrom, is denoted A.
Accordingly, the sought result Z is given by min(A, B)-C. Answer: 121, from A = 392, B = 275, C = 154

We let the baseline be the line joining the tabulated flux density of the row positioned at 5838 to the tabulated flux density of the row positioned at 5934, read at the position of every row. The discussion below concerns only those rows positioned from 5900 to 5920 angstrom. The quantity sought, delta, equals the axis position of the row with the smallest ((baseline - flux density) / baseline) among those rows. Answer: 5918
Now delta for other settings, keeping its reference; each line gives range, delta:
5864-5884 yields 5866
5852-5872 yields 5866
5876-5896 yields 5878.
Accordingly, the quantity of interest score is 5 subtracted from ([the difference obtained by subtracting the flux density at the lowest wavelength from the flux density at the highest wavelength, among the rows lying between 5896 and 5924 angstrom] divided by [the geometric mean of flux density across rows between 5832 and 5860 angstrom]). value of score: -4.70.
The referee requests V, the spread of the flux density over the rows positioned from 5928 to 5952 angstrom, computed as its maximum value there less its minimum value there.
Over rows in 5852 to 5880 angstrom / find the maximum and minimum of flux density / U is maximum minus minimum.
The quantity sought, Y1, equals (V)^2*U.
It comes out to 0.07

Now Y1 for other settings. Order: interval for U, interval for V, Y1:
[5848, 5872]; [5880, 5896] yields 1.73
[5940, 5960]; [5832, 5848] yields 0.26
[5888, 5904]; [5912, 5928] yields 0.40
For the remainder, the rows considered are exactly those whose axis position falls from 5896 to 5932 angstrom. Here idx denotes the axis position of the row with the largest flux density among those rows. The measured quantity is 5930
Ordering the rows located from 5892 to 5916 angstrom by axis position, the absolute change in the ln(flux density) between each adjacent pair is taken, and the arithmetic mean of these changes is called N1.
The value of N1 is 0.11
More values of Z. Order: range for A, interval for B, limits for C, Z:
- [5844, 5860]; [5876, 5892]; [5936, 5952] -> -197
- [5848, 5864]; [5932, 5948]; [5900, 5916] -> 146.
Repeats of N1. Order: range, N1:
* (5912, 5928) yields 0.05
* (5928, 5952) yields 0.01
